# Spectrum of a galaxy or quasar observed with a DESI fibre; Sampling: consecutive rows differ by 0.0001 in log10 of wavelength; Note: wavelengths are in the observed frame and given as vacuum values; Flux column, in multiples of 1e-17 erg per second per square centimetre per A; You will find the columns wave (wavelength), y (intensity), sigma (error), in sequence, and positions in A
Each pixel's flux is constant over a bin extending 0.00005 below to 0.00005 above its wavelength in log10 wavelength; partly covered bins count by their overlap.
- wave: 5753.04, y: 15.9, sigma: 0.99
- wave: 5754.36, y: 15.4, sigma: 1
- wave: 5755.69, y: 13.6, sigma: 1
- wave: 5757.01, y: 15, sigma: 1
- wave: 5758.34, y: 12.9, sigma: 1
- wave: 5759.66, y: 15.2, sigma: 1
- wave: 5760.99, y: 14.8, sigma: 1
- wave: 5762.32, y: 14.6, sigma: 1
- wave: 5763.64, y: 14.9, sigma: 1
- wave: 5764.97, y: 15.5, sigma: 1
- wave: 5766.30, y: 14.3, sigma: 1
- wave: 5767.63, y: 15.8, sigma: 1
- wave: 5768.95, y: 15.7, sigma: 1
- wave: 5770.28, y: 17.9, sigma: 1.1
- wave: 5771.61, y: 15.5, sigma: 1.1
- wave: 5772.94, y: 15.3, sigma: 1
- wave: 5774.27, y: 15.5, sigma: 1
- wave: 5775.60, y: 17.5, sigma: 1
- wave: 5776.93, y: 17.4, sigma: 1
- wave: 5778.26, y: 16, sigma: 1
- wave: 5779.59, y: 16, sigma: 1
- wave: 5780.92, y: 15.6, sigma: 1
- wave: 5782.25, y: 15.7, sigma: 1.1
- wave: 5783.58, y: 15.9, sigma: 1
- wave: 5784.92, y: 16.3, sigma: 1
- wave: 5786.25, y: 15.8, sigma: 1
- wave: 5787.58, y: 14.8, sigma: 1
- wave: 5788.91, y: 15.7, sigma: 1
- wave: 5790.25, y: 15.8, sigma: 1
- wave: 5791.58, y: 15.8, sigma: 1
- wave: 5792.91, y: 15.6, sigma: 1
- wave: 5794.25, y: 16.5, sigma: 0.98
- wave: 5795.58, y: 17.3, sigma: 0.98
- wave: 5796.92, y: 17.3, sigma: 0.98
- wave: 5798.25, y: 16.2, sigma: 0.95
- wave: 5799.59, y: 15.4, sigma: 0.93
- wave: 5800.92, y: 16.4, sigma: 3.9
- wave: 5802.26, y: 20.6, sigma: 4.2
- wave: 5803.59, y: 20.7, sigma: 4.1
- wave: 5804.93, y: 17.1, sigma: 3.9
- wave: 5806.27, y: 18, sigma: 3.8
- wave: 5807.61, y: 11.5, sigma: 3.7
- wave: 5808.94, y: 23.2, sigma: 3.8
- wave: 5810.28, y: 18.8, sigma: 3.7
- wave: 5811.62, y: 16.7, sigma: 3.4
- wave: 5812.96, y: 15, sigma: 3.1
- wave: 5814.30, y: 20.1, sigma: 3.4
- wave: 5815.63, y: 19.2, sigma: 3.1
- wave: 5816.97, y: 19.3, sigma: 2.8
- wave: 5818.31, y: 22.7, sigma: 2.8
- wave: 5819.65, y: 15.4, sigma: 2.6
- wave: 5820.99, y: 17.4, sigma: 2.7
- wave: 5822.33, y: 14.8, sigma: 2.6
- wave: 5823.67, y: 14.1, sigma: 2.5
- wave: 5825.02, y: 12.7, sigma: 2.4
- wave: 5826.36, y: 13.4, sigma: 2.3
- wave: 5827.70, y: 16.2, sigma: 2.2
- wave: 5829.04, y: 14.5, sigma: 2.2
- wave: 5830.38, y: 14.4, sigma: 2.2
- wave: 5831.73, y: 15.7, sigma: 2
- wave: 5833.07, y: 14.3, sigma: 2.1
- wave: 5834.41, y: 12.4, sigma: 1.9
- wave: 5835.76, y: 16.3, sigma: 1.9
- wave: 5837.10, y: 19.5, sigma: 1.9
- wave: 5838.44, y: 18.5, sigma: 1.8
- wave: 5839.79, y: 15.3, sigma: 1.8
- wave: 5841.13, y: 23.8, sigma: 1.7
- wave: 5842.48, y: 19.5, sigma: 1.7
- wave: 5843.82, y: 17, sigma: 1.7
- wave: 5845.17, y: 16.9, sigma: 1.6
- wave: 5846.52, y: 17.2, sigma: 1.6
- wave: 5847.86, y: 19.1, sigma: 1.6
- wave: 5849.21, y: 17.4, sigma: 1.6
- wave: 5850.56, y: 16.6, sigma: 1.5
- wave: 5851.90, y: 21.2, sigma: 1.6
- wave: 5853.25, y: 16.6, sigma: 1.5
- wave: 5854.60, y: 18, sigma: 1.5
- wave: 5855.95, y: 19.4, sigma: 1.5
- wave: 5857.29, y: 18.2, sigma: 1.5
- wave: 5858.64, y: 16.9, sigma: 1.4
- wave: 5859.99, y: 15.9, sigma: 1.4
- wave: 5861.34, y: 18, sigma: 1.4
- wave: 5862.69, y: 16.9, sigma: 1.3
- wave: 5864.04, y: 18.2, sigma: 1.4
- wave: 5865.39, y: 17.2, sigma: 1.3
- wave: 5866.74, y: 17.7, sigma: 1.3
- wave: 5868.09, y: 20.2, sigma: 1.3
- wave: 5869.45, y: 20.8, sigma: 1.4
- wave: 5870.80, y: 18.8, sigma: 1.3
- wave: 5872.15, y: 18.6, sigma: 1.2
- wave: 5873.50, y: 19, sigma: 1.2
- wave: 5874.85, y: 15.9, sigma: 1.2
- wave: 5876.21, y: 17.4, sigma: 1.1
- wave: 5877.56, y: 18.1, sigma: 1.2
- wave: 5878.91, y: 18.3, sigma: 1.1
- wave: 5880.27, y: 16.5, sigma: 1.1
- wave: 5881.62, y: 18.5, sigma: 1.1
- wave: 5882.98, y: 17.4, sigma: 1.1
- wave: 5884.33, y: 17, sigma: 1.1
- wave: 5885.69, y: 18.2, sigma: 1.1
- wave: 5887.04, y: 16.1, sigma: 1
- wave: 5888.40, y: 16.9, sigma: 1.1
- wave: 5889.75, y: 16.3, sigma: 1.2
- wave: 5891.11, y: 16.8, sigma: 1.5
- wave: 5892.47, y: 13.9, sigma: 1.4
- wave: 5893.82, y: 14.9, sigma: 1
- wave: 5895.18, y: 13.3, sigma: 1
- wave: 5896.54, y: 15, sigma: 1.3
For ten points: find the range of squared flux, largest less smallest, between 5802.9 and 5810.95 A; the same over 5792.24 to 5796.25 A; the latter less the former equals -350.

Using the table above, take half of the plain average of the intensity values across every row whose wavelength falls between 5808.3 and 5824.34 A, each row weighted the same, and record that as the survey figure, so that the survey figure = 9.0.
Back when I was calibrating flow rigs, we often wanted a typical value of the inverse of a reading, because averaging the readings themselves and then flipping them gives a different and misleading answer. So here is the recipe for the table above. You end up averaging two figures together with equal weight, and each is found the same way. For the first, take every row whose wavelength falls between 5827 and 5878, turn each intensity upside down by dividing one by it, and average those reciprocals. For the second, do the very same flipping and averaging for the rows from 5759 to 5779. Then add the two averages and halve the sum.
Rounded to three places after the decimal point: 0.061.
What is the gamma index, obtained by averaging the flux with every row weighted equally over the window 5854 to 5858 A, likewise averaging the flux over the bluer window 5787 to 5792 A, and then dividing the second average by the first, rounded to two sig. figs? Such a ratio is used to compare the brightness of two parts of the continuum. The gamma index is 0.84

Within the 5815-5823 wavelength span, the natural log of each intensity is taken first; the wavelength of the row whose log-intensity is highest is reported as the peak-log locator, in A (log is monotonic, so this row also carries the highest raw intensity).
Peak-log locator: 5818.31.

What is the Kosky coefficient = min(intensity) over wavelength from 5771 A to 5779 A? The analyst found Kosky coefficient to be 15.3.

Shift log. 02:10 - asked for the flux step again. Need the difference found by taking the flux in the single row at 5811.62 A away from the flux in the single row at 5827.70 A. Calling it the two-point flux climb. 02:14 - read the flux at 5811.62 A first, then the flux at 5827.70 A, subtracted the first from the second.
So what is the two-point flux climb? -0.5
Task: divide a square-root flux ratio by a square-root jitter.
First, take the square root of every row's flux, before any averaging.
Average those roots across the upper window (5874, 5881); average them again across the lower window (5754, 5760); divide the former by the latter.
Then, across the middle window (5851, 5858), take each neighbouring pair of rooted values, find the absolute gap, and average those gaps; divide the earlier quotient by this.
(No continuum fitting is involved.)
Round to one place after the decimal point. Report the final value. 4.4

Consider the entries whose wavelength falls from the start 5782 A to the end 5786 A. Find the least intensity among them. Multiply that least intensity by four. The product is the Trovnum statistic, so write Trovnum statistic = 63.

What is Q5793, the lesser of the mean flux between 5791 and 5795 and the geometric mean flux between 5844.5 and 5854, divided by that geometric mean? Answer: 0.90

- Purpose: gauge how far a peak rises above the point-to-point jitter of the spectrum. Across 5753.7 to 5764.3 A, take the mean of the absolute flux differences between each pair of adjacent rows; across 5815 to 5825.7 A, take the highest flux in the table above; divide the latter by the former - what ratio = 19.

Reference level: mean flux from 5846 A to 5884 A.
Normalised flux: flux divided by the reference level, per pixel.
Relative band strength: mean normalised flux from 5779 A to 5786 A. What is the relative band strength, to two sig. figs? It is 0.88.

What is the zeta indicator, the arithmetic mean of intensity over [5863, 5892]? 17.8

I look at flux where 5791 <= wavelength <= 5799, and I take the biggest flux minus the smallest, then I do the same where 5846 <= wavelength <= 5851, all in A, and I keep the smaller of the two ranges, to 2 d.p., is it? 1.70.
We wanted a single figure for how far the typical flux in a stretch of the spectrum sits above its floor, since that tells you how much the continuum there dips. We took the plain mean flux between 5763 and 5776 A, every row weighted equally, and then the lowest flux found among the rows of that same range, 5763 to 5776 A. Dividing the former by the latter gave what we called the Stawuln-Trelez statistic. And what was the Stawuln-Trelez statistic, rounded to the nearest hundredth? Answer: 1.10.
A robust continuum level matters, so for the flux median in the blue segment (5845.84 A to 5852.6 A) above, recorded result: 17.4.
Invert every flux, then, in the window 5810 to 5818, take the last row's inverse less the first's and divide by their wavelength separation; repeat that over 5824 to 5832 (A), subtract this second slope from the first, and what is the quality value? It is 0.0020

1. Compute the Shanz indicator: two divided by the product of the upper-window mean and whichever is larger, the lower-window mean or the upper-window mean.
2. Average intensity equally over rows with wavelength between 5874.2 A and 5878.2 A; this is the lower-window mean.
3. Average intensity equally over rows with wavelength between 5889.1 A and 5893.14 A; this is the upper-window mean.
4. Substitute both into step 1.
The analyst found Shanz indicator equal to 0.0075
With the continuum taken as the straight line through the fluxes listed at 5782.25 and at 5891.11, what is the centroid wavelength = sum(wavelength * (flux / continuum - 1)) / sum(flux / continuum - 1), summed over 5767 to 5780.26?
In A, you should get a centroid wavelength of 5774.2 A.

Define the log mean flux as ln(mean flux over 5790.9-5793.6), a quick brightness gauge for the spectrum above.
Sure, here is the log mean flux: 2.75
